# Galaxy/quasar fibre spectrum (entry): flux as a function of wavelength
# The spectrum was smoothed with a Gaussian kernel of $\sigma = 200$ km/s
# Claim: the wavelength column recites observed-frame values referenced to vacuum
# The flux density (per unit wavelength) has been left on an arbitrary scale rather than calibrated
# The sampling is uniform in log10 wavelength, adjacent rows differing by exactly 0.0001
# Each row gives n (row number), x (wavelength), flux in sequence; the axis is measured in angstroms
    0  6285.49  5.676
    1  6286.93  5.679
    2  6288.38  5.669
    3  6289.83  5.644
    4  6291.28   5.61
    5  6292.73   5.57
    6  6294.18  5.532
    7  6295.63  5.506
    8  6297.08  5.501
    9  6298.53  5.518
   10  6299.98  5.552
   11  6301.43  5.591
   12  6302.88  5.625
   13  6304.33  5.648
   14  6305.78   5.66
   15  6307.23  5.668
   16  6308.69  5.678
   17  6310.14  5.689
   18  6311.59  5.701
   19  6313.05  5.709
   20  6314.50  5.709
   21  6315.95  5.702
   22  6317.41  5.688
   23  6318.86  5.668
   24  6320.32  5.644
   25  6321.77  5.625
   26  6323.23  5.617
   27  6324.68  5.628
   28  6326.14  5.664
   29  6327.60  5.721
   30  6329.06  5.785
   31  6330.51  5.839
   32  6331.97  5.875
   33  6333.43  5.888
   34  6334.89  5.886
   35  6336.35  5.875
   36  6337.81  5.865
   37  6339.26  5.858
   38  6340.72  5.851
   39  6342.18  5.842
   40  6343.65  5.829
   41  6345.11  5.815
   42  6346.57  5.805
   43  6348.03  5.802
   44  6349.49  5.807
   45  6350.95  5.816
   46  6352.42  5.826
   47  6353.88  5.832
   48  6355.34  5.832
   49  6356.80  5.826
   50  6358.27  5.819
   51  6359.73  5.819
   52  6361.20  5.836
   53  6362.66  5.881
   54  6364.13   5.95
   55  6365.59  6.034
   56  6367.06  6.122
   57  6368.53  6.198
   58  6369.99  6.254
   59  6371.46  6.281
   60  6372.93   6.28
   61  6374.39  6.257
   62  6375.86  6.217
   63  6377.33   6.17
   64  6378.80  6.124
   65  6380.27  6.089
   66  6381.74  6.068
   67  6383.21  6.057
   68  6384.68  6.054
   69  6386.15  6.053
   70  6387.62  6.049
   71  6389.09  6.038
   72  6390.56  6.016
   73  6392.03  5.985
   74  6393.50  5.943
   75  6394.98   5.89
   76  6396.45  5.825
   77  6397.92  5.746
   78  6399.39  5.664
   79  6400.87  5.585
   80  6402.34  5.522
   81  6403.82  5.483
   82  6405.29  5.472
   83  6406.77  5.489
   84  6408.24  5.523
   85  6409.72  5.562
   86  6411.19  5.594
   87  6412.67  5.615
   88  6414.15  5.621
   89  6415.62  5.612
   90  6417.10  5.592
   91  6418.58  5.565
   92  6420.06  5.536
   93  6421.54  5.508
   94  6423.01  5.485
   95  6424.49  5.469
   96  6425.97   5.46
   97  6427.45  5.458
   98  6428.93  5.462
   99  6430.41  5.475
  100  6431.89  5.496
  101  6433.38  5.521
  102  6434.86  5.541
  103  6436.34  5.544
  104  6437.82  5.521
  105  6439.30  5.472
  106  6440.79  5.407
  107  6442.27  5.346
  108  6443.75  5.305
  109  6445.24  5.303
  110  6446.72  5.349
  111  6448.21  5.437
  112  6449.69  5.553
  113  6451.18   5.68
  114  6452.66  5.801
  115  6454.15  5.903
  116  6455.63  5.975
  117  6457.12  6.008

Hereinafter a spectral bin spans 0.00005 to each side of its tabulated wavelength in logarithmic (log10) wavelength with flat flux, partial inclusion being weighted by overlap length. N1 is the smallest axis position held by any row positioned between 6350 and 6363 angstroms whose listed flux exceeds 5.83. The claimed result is 6353.88 angstroms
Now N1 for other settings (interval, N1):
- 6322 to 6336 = 6330.51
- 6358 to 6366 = 6361.20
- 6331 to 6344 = 6331.97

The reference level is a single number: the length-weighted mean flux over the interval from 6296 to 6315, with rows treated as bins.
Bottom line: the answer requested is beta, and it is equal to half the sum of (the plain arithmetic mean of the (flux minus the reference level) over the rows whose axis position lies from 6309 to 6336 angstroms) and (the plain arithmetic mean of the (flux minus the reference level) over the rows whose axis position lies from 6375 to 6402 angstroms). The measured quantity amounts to 0.22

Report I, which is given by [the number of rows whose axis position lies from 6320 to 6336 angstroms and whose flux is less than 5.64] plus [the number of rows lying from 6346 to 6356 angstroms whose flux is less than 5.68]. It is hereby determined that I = 3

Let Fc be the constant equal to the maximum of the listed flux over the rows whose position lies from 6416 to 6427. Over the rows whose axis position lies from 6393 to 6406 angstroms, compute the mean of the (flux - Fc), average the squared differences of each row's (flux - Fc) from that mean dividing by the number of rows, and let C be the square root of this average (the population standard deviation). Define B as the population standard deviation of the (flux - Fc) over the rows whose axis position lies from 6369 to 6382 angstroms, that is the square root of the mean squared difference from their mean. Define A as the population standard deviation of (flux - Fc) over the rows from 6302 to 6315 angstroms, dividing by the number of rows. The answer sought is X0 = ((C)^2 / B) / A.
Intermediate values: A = 0.027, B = 0.078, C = 0.17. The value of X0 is 13.2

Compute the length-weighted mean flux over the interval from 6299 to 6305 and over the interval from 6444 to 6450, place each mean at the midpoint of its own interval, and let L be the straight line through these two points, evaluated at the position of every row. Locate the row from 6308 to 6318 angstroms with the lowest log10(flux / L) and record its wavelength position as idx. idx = 6308.69 angstroms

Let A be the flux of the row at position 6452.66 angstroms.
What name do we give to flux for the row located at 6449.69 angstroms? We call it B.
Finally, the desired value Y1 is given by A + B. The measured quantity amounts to 11.4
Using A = 5.801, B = 5.553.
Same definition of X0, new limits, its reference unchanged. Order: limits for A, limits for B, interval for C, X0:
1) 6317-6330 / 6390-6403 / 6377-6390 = 0.2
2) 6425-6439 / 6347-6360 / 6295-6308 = 12.6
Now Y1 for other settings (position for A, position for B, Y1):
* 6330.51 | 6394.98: 11.7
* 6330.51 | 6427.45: 11.3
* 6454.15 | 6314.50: 11.6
